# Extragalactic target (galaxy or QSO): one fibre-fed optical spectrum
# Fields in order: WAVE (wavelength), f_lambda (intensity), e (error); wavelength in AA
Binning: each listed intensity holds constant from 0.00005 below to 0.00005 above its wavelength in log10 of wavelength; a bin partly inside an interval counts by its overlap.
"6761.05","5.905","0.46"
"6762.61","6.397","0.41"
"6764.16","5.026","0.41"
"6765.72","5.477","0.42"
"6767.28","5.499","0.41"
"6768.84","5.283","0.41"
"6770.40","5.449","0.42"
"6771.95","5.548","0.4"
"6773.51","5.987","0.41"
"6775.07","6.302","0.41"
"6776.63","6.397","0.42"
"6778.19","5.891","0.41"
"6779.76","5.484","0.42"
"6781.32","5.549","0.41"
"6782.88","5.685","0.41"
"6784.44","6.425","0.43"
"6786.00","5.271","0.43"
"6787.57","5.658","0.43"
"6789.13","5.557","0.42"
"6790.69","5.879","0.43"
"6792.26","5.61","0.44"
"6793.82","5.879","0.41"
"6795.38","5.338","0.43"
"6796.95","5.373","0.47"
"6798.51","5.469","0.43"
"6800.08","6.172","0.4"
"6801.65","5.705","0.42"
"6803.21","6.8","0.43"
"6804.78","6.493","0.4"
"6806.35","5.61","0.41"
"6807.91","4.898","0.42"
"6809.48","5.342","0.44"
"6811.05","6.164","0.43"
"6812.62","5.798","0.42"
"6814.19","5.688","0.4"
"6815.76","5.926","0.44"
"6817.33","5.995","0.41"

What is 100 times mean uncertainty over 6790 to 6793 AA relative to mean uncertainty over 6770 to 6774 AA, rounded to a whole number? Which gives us 106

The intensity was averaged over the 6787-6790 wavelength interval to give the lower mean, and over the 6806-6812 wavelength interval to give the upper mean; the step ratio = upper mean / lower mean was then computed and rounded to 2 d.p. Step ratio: 0.98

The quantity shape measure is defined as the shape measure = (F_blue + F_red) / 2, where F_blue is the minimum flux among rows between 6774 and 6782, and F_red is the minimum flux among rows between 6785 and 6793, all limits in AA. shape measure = 5.38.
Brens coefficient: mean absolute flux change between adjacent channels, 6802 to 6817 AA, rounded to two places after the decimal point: 0.49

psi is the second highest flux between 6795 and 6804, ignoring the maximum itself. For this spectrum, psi 6.172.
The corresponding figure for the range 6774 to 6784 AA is 6.302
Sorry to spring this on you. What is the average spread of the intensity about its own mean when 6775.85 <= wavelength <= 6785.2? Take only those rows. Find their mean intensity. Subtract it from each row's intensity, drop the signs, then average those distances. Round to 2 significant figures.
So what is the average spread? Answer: 0.34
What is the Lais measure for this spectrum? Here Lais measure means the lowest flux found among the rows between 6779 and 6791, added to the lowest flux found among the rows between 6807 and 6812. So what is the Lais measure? 10.2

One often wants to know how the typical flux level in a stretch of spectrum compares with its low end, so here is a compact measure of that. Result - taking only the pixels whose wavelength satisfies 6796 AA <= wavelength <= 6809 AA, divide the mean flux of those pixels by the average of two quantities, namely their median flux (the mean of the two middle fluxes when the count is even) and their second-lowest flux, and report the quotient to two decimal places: 1.05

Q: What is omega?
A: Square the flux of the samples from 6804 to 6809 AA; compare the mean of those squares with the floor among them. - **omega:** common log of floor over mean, -0.13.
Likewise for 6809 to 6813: -0.07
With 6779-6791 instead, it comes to -0.07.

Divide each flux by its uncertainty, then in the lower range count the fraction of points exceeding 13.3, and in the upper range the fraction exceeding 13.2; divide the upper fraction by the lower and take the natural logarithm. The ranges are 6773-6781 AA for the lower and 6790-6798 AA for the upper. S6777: -0.7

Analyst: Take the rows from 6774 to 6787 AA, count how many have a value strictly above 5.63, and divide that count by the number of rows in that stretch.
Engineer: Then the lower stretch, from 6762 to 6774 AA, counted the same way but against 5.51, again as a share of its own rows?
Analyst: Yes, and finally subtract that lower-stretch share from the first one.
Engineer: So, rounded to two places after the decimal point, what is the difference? 0.25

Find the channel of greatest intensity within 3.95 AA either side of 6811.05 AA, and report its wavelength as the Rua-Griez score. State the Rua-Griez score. 6811.05 AA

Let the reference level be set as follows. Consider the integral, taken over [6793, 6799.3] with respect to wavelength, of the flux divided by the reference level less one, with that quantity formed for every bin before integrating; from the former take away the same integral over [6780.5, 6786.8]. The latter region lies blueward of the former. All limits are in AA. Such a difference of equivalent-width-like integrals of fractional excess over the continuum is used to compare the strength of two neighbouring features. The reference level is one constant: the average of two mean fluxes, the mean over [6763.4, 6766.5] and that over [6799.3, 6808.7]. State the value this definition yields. -0.24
